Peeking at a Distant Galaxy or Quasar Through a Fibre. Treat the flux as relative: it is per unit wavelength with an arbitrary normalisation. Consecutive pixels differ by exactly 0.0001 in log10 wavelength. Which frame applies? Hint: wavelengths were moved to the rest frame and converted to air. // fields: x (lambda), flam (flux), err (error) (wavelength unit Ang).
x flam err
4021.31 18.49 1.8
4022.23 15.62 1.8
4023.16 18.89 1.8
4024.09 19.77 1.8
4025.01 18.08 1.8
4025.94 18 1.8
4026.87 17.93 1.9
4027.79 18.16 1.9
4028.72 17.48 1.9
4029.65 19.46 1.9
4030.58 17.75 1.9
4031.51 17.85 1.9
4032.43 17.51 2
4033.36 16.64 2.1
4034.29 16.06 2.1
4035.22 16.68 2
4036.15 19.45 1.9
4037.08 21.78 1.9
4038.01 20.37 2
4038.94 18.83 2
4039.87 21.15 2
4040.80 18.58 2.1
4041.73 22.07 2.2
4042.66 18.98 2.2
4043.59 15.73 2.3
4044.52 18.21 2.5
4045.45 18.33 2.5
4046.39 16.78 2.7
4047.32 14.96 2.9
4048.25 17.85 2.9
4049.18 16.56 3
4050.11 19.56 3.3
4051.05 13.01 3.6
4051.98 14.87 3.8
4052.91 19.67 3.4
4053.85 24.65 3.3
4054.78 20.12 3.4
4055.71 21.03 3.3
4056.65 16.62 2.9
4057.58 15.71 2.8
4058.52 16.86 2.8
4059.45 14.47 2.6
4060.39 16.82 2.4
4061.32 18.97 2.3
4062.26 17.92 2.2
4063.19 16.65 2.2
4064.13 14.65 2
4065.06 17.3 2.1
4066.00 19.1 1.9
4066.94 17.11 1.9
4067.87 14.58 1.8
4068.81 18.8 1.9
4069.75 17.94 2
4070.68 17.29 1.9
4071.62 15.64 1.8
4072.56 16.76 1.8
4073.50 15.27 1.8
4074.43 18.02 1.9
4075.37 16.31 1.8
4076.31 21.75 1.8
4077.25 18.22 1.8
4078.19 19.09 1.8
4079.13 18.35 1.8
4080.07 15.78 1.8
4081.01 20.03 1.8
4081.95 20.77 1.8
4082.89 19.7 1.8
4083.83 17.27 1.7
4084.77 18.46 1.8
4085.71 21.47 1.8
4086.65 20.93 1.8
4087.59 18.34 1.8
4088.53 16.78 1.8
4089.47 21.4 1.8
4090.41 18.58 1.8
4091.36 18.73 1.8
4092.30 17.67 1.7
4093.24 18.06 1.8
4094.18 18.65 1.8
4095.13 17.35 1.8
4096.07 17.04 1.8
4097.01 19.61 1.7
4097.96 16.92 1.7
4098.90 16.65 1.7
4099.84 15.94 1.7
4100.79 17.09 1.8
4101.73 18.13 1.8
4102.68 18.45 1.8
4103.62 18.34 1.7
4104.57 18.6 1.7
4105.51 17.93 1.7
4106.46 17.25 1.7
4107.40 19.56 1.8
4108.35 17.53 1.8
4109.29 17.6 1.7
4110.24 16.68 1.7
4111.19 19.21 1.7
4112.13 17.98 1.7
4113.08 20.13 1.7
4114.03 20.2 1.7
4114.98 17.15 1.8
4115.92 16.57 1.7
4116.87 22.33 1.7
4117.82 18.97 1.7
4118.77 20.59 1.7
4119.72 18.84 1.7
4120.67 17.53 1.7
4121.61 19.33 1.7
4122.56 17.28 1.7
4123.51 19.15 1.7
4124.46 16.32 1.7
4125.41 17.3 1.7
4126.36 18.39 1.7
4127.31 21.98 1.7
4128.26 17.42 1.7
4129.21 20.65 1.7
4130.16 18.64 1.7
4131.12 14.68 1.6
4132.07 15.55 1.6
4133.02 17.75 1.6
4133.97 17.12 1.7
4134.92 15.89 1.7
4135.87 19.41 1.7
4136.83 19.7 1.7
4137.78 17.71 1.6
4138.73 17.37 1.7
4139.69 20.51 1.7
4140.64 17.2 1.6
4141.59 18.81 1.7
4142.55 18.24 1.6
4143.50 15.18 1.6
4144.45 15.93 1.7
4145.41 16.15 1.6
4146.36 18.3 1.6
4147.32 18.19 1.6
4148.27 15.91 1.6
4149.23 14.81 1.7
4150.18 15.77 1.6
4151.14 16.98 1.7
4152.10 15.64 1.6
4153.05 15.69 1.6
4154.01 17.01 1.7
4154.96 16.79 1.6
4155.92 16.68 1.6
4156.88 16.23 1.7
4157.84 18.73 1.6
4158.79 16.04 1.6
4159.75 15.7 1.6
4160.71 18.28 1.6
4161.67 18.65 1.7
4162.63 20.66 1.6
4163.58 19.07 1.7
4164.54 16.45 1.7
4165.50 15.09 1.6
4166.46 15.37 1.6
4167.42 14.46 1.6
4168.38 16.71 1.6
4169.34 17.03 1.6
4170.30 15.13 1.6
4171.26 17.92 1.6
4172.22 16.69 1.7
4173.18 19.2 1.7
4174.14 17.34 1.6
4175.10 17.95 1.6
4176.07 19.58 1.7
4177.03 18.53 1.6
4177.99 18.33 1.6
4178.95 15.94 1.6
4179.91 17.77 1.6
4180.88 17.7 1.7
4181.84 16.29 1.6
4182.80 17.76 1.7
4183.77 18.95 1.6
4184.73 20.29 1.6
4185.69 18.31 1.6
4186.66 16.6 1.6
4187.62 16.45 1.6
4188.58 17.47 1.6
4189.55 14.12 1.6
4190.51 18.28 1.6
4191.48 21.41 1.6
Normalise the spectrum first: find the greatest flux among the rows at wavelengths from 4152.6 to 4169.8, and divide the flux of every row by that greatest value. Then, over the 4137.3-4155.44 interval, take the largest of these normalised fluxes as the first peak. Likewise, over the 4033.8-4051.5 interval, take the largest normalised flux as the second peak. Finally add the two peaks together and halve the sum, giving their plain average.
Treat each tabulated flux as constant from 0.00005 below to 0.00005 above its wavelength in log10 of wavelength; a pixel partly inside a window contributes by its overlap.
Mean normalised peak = 1.03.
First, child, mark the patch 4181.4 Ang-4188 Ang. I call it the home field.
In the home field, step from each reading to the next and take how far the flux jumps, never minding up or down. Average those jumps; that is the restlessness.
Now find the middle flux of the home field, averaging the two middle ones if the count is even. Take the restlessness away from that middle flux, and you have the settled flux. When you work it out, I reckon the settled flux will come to 16.5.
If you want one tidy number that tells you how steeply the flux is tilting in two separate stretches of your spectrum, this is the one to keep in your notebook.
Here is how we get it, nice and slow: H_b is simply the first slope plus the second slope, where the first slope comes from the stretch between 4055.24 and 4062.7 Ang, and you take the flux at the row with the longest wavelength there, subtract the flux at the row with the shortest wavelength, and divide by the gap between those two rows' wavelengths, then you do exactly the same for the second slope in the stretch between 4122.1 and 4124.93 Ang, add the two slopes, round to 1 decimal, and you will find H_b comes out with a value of -1.0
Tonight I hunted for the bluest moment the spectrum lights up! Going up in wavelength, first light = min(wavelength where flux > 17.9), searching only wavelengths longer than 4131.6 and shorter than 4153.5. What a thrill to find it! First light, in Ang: 4135.87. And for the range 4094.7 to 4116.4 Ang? 4097.01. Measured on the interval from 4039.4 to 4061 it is 4039.87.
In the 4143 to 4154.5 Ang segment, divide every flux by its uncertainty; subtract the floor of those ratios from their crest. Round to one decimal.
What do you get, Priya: 2.7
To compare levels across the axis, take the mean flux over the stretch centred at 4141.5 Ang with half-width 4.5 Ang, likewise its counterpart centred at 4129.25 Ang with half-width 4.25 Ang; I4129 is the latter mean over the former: 1.03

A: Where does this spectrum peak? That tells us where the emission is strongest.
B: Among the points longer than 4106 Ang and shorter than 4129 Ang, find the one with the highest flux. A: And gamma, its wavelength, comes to 4116.87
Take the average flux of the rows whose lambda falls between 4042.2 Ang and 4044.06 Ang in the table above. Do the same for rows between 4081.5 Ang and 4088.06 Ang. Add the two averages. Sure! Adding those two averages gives 36.9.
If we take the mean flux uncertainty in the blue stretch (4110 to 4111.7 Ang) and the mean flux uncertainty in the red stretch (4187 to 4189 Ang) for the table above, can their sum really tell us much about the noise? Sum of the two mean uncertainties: 3.3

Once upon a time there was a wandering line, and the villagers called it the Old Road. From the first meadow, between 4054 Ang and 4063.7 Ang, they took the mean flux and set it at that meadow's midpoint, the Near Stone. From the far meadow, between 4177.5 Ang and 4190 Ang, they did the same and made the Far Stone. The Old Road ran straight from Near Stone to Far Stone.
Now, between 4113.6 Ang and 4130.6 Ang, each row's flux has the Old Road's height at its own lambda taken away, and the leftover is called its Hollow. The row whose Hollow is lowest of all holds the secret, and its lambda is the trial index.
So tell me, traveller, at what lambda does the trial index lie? 4124.46 Ang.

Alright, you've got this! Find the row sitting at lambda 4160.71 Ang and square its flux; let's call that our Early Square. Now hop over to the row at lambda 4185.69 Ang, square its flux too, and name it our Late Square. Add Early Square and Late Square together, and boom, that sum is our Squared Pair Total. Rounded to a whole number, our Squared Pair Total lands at 669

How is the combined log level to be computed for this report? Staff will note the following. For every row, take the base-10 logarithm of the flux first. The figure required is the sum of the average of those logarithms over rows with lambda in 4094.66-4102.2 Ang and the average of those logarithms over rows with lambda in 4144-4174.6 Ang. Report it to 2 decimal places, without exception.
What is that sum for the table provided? 2.46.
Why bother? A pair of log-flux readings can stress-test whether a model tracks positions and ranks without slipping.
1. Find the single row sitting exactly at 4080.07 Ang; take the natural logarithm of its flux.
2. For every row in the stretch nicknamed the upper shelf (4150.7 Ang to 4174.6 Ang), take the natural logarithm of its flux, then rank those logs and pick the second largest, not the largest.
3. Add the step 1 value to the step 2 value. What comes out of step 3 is 5.71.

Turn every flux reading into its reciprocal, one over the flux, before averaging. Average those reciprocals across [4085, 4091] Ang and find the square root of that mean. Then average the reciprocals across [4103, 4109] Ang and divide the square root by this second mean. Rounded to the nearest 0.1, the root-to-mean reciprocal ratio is 4.1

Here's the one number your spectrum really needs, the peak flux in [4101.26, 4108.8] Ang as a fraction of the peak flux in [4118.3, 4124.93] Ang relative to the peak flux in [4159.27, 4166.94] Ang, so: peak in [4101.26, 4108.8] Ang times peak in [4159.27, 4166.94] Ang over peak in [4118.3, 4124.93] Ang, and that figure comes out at 19.6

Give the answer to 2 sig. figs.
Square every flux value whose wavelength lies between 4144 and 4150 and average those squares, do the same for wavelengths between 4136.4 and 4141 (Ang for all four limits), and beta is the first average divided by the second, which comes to 0.80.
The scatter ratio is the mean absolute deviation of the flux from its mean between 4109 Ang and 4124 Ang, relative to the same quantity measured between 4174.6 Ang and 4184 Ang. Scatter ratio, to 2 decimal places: 1.63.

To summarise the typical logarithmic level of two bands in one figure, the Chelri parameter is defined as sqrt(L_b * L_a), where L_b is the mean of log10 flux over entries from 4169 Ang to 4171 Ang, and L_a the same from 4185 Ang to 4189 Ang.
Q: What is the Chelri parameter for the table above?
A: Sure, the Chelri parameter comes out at 1.22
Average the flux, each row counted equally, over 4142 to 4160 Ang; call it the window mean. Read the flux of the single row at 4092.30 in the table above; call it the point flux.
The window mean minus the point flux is -1.1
